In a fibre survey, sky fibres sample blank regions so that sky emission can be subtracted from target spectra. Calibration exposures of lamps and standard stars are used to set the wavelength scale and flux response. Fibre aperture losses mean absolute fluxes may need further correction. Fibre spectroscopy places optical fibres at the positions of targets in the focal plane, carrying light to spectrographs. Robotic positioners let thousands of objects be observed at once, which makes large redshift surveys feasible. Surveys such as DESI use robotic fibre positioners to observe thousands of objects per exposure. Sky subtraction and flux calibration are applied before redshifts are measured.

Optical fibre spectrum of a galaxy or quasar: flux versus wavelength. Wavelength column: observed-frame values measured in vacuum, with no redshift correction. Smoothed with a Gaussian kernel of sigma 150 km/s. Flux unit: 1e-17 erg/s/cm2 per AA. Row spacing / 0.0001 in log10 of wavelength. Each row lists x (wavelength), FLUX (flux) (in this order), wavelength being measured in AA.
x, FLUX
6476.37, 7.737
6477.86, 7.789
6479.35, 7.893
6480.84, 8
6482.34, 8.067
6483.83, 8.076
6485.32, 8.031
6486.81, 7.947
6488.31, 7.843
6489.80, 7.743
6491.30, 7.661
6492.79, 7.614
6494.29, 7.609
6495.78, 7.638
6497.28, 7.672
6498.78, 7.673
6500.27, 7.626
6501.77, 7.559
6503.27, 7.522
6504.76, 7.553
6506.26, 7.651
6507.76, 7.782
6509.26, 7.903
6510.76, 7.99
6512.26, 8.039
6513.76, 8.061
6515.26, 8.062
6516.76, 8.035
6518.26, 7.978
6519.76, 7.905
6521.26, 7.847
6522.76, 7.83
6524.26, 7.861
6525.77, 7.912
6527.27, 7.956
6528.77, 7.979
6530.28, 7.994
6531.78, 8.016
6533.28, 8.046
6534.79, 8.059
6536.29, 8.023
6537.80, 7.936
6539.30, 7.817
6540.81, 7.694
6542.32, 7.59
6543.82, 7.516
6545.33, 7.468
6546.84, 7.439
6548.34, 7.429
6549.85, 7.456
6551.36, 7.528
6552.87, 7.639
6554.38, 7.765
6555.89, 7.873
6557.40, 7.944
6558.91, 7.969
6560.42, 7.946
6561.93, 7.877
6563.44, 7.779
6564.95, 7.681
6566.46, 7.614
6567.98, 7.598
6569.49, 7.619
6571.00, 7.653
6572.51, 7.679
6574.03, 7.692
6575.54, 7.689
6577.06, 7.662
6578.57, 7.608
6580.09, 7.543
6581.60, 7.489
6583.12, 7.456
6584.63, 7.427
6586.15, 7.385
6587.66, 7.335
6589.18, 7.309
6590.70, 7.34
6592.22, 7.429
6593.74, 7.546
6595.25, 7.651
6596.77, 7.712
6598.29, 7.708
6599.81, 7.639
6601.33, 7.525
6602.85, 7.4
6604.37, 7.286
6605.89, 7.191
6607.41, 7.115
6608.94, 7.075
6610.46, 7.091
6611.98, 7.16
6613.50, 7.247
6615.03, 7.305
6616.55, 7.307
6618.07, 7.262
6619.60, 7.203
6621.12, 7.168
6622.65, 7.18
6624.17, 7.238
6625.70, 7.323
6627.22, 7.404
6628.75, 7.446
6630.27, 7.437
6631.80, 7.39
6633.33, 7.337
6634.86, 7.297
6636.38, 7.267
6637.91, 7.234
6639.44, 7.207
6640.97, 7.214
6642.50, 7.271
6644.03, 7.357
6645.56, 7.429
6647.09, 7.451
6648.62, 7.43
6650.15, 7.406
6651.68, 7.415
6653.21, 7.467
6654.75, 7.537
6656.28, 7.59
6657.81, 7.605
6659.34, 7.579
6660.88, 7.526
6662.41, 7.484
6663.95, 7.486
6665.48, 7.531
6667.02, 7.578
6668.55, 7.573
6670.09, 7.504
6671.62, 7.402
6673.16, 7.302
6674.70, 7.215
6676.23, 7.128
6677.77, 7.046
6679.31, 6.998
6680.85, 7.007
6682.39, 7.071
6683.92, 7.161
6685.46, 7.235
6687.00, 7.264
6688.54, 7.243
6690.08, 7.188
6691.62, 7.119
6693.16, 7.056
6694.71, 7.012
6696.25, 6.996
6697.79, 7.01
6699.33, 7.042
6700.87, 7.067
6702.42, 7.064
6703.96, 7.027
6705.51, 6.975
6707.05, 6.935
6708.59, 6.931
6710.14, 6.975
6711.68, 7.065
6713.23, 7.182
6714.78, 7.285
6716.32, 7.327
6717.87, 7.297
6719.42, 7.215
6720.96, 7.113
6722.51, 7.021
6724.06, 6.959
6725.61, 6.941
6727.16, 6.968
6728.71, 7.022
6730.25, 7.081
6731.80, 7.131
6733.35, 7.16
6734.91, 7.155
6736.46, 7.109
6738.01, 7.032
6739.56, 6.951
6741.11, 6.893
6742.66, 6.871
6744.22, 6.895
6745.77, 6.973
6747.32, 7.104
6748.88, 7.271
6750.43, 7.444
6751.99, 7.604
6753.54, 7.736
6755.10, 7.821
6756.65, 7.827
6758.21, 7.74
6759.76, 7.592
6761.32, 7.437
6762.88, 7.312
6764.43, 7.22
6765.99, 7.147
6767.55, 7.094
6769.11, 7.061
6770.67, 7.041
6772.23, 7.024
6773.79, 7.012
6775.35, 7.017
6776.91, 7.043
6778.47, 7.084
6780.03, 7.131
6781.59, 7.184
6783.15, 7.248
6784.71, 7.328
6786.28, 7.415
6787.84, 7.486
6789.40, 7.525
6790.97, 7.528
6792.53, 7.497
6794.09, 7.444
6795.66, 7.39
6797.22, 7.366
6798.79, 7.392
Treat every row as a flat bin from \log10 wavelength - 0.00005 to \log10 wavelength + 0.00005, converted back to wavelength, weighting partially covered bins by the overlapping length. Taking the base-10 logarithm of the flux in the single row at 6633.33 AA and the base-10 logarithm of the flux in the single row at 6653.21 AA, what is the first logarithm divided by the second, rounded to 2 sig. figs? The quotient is 0.99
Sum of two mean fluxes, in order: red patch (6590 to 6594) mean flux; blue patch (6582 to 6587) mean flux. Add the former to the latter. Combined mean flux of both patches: 14.9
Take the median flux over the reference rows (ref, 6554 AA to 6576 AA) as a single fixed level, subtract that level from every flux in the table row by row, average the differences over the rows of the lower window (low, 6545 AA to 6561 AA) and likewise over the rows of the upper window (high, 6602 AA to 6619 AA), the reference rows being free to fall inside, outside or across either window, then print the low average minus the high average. 0.46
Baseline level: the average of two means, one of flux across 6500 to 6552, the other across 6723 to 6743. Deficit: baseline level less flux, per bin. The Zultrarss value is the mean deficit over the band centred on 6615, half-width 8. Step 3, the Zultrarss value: 0.22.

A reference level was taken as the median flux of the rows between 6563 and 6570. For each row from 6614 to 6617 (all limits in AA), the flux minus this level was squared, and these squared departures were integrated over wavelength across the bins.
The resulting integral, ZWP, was 0.3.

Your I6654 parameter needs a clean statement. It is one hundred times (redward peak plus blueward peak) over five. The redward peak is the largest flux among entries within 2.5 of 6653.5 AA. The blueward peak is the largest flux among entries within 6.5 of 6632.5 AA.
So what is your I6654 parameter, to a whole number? 300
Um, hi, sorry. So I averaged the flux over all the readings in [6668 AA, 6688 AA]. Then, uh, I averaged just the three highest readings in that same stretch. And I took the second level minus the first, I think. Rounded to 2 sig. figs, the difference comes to 0.27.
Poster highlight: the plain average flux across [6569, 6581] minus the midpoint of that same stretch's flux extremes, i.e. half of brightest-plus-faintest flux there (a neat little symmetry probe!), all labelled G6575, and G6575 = 0.026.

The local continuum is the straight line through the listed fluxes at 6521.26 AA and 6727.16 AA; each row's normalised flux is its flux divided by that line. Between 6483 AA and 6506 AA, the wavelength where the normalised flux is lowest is 6503.27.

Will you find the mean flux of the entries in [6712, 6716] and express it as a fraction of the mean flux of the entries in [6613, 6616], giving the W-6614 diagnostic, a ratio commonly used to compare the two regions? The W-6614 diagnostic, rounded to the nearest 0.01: 0.99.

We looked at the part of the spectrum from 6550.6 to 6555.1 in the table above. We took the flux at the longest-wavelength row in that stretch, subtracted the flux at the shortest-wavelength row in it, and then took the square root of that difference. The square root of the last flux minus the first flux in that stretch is 0.49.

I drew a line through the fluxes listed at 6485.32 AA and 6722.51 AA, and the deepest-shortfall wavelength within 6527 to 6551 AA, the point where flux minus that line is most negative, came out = 6548.34 AA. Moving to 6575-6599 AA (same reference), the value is 6589.18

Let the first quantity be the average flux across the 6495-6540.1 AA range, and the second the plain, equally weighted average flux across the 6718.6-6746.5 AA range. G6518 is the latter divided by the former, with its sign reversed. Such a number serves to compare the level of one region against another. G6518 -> -0.894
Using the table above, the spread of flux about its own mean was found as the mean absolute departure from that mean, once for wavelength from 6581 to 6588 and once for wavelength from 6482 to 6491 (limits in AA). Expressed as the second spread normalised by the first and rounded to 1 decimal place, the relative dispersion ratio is 2.3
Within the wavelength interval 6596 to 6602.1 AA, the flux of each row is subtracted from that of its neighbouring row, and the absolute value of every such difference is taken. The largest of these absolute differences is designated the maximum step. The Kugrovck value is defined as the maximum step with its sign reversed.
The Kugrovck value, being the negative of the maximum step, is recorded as -0.11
